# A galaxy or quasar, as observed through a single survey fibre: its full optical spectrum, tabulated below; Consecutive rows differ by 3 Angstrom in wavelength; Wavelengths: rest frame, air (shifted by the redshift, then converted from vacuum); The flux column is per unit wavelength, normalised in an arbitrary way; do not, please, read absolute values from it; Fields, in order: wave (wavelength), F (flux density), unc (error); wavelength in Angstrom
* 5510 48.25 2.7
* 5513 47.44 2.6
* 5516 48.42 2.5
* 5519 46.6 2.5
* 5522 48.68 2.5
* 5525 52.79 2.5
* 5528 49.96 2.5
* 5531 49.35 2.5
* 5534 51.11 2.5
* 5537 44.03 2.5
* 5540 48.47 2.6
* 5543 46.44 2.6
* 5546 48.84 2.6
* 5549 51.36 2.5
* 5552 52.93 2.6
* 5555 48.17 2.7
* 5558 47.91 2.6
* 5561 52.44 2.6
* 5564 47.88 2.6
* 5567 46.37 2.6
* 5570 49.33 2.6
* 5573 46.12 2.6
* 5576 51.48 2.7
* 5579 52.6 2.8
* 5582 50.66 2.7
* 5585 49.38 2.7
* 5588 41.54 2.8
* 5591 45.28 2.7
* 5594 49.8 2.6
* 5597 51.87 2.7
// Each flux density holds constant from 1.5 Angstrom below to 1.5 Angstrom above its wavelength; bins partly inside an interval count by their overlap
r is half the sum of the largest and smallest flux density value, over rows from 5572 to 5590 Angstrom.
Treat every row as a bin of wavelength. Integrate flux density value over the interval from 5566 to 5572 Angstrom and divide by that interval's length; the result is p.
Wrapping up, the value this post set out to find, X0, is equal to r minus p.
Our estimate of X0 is -0.8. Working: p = 47.8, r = 47.1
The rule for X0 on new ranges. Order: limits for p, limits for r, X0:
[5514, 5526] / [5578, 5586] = 2.1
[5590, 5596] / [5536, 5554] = 0.4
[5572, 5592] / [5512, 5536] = 1.4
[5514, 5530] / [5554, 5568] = 0.2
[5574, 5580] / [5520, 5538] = -3.1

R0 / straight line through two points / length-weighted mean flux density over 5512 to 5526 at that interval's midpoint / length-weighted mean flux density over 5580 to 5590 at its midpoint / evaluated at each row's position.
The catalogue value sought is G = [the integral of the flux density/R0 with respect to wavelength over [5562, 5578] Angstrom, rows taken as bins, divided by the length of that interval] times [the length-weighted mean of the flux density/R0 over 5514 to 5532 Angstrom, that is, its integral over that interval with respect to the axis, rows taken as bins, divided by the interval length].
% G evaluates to 1.03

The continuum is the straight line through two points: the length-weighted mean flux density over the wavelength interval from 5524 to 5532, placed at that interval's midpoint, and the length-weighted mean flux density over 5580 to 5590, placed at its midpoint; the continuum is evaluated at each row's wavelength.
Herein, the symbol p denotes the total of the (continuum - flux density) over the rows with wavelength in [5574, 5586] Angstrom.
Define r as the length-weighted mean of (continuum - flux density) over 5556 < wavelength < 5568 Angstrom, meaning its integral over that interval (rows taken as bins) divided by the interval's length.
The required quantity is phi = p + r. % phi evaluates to -14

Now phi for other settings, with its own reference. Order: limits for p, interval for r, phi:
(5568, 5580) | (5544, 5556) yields -9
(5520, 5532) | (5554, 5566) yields 2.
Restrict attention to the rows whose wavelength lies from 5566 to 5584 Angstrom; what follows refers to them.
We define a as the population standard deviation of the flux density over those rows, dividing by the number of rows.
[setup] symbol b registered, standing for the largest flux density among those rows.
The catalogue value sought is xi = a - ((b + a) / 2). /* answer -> -25.1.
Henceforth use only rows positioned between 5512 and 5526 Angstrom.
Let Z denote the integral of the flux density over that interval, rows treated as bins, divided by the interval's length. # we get 48.7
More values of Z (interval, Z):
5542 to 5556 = 49.7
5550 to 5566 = 49.8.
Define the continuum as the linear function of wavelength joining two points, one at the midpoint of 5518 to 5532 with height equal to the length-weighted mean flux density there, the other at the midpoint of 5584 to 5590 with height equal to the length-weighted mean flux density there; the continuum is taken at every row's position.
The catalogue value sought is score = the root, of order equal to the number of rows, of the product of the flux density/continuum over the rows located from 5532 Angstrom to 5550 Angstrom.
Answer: 1.00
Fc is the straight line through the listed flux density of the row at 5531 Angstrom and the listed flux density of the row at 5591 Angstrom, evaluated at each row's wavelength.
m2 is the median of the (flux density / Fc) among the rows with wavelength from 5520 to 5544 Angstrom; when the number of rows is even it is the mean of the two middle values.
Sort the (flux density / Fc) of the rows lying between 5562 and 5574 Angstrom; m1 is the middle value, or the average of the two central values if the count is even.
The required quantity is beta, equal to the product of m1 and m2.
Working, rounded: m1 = 1.00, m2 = 1.00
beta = 1.00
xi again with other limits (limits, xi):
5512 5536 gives -25.5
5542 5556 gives -25.3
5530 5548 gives -24.4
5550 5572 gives -25.3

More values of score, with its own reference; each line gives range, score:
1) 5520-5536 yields 1.02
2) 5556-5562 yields 1.06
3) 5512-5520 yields 0.95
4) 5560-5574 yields 1.04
